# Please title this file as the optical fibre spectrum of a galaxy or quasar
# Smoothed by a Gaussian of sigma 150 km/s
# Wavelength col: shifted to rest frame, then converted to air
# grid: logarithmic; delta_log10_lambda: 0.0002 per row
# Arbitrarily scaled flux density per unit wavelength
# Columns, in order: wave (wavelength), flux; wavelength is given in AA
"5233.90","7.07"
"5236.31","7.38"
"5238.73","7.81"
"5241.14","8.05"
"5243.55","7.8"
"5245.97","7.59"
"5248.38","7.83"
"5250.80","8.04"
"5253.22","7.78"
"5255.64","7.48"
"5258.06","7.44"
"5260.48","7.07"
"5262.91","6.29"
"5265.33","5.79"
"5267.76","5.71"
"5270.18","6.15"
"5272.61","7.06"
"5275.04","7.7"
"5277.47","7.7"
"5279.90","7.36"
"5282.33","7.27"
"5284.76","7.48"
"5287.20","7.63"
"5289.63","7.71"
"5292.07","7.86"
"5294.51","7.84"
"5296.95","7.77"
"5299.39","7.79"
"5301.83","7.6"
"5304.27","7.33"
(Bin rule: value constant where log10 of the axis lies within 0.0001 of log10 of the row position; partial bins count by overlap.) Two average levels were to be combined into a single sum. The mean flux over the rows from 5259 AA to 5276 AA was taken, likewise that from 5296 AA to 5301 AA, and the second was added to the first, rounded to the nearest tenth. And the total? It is 14.3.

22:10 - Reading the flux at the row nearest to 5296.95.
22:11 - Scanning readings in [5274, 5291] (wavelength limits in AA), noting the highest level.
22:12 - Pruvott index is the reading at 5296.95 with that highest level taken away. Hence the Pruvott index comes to 0.1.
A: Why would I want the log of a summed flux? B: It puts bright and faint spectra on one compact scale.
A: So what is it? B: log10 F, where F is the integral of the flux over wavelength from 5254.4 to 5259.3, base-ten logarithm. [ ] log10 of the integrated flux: 1.56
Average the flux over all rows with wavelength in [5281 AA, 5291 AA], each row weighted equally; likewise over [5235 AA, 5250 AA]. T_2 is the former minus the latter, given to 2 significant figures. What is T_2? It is -0.22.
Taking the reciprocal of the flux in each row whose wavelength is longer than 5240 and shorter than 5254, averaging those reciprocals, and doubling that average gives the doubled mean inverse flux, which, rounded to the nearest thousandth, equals 0.255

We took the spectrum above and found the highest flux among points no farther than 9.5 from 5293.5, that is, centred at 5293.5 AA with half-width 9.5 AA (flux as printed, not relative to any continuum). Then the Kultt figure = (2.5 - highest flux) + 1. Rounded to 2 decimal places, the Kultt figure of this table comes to -4.36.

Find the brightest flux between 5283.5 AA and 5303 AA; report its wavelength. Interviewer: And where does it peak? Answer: 5292.07 AA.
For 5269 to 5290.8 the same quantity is 5289.63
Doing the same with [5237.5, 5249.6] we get 5241.14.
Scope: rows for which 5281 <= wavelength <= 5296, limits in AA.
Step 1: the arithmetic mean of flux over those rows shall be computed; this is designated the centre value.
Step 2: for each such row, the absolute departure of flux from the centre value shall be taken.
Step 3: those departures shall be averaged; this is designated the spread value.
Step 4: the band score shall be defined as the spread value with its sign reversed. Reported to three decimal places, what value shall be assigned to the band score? -0.172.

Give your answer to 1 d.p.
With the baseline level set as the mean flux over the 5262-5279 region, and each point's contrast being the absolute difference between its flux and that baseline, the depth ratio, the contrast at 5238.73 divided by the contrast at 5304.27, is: 1.7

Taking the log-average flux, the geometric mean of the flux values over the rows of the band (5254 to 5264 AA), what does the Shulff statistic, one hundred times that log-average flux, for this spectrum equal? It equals 705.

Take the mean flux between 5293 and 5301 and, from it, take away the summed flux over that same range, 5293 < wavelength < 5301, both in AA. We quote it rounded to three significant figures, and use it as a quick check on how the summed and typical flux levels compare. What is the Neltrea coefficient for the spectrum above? -15.6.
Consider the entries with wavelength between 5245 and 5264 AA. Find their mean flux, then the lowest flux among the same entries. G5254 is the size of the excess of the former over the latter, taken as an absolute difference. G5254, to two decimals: 1.15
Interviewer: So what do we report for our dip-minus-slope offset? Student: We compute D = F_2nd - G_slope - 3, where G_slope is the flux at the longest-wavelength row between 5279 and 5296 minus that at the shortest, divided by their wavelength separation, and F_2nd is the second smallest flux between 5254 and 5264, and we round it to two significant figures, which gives 4.0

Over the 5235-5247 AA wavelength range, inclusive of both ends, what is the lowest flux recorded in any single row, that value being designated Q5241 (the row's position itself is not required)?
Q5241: 7.38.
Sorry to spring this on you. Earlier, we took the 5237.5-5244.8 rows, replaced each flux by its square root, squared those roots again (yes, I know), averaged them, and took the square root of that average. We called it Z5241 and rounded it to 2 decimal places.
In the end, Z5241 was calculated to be 2.81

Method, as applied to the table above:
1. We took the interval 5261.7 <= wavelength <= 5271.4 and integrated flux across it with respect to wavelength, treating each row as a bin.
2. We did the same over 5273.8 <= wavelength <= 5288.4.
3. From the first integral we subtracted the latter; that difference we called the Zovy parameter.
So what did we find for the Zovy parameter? -52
